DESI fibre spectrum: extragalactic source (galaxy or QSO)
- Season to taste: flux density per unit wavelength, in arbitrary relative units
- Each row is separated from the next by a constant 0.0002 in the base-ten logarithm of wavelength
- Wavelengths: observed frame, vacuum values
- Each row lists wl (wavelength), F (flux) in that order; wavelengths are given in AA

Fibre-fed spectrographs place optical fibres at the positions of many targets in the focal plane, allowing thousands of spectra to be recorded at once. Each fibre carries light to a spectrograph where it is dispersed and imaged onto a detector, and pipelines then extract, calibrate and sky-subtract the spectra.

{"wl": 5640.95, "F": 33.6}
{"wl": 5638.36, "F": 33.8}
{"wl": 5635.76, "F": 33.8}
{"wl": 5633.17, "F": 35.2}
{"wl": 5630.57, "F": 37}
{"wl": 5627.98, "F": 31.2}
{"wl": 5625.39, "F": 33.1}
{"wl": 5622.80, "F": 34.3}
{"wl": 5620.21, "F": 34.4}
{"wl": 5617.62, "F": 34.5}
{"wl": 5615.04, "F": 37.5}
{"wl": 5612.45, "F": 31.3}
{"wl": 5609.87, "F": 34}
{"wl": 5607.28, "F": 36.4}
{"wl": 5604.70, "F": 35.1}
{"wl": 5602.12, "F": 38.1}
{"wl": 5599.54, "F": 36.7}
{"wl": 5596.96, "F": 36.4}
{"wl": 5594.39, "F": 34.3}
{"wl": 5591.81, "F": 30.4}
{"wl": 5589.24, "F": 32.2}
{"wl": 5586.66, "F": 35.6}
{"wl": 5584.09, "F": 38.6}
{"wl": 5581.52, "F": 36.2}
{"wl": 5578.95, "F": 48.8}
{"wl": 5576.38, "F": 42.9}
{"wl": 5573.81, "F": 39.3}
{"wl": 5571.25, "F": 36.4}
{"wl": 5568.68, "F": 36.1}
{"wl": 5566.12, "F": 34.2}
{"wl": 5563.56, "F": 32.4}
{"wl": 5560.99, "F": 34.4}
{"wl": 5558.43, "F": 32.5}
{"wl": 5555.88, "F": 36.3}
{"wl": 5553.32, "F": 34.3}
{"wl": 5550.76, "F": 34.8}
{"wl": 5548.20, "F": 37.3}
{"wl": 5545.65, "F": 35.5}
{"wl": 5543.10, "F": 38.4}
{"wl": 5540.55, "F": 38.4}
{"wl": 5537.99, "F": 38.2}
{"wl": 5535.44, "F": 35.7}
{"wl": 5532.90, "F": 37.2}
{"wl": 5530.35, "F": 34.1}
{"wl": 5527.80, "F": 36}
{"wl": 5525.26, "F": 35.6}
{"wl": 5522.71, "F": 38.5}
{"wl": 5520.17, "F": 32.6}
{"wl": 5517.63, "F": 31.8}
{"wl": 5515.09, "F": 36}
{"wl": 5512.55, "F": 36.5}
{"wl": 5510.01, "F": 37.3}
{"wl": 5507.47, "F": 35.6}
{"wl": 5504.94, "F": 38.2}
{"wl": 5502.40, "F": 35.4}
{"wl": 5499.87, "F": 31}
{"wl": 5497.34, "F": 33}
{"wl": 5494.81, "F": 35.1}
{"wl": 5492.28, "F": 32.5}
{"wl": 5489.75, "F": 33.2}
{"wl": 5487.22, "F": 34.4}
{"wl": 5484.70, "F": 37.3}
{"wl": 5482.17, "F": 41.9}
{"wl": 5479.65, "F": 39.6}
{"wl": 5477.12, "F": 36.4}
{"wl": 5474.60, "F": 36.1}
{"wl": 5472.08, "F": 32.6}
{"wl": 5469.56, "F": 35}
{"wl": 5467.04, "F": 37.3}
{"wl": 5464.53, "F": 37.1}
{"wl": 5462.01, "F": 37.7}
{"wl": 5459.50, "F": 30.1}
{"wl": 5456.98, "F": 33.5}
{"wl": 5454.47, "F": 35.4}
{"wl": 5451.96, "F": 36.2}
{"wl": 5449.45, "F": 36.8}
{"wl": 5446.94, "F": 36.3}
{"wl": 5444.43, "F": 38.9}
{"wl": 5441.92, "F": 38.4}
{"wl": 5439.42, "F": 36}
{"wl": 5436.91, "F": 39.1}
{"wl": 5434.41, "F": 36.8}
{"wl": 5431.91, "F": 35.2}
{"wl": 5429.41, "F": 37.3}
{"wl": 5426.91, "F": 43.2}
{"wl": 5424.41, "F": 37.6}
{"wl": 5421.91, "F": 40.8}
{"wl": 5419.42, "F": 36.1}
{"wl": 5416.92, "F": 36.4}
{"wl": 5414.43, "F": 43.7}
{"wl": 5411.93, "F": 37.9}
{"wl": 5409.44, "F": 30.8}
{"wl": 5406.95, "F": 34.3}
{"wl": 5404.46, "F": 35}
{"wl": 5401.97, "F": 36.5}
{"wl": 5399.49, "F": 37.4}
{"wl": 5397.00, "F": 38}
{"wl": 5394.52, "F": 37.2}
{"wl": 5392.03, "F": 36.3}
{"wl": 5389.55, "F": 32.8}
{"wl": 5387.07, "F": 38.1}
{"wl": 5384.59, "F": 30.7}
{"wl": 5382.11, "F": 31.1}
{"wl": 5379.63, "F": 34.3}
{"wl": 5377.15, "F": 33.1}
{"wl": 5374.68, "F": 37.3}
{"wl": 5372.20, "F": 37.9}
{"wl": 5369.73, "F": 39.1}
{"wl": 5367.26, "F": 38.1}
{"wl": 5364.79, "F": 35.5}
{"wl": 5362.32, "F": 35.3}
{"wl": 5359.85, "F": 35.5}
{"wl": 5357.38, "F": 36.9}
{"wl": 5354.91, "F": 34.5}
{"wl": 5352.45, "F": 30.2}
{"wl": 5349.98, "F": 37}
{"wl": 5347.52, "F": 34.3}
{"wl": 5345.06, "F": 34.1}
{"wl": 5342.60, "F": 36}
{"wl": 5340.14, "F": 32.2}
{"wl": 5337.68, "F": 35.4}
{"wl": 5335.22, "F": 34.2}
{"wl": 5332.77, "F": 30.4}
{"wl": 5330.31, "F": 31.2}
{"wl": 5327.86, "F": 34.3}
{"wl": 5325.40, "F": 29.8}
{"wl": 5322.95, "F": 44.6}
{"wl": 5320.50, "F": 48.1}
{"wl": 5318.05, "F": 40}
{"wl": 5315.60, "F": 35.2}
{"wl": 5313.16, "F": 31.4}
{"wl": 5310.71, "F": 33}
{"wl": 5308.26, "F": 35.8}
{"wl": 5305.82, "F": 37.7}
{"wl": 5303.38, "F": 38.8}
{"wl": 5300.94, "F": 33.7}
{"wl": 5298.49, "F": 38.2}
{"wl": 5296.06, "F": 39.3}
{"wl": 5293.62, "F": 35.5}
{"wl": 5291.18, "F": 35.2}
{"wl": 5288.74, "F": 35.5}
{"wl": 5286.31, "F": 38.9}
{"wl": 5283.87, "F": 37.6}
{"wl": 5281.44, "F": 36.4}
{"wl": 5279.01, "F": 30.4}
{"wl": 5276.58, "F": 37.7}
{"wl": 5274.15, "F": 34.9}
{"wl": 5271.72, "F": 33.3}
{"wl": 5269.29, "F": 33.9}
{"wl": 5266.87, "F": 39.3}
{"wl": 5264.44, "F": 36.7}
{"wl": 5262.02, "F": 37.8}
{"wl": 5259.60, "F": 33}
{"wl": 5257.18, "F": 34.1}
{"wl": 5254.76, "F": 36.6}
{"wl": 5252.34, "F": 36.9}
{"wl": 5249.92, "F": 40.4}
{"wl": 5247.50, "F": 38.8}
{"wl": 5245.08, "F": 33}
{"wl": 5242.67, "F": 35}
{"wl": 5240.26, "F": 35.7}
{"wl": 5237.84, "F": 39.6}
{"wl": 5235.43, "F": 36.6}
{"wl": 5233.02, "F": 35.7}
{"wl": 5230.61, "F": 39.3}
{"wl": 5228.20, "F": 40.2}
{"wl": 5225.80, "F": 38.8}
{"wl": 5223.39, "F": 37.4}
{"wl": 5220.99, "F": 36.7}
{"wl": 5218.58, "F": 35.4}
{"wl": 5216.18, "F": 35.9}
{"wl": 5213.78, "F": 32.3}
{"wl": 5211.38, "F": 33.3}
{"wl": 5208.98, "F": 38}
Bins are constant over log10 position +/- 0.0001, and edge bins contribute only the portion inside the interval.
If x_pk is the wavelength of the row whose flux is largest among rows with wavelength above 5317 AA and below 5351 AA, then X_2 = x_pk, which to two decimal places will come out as 5320.50 AA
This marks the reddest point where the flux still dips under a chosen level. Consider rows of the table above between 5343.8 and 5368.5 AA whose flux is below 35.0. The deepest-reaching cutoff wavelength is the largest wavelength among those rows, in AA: 5354.91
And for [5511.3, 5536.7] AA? 5530.35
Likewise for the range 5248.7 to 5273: 5271.72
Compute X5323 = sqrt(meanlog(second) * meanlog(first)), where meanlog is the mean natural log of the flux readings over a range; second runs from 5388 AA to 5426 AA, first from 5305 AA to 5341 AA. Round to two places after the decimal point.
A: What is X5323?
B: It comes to 3.58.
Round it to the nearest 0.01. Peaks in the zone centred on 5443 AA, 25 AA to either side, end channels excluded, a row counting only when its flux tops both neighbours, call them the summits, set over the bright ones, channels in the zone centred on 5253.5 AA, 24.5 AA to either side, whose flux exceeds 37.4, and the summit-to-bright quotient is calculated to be 0.86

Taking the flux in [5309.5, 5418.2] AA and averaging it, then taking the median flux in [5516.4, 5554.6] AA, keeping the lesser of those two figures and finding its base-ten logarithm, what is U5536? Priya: 1.55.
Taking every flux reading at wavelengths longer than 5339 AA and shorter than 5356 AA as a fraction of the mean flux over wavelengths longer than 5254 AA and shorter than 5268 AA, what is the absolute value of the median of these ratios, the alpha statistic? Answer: 0.95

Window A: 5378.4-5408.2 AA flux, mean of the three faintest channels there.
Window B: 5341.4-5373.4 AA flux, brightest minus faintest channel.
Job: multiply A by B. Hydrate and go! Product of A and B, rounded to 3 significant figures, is 281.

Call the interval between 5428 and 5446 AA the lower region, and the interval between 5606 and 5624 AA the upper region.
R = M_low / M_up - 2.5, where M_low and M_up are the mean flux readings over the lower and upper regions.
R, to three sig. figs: -1.42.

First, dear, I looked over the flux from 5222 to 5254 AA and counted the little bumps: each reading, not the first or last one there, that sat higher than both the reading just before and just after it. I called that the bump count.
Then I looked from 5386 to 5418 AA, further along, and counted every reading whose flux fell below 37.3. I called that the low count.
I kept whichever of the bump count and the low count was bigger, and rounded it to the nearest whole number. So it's 8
